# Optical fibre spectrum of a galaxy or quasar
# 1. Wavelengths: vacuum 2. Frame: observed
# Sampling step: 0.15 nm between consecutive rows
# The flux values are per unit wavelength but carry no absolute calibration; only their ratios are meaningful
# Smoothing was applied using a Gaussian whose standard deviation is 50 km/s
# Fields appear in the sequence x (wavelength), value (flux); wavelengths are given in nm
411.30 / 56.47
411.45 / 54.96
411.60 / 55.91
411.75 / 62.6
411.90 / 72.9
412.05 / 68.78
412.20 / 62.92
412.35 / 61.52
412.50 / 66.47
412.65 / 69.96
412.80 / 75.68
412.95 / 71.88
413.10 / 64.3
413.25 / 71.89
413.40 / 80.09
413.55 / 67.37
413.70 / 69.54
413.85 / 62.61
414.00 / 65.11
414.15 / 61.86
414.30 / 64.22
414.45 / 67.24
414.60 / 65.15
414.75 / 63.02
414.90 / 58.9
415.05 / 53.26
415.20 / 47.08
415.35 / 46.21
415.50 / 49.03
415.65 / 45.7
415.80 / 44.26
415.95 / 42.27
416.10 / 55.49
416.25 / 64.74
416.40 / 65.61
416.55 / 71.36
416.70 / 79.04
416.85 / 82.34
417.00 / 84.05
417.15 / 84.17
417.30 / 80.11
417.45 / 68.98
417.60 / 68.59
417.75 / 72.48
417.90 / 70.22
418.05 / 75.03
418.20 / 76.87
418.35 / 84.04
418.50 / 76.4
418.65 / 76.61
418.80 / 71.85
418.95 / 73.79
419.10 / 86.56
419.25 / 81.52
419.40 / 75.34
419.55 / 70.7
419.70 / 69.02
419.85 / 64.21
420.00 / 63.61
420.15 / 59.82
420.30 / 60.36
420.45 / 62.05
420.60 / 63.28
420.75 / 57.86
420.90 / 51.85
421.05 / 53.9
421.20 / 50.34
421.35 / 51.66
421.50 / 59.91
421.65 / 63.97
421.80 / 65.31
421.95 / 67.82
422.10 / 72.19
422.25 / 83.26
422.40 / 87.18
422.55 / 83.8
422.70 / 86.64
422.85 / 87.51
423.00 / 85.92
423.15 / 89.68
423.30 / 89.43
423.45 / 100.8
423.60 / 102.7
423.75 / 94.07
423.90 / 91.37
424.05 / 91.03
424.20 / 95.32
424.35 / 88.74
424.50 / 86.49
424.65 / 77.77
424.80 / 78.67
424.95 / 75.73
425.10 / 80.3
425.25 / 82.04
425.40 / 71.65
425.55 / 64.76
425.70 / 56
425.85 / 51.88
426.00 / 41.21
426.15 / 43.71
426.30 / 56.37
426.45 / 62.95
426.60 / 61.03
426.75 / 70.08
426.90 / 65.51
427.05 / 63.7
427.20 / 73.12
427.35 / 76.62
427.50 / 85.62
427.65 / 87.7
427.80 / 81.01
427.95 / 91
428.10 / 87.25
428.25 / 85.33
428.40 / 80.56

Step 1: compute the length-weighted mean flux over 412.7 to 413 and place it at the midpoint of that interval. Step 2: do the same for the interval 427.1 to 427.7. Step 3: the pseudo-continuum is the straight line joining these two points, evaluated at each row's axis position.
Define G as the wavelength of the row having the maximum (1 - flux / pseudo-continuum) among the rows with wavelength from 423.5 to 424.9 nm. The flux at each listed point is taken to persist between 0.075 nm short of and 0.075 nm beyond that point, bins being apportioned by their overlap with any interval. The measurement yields 424.65 nm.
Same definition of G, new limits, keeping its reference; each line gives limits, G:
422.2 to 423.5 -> 422.25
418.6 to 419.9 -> 419.85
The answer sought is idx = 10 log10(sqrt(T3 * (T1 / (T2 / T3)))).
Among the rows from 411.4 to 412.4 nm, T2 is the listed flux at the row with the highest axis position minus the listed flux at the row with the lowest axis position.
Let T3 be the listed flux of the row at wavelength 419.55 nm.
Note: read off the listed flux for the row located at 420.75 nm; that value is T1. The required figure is 23.2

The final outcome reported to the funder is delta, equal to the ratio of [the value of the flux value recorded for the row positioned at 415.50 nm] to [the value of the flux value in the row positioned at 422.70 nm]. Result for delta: 0.57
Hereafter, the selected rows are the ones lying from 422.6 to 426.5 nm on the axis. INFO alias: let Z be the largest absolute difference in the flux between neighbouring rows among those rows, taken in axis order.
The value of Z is 12.7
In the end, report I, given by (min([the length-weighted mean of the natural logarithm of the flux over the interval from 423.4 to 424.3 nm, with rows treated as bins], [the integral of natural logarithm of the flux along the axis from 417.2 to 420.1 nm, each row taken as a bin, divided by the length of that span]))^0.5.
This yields 2.07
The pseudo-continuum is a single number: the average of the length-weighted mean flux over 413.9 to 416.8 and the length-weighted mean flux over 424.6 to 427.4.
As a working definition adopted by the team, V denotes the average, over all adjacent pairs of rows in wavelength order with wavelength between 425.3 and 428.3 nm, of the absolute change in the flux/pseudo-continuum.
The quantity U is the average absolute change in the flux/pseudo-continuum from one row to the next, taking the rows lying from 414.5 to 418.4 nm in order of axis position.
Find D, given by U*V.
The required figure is 0.0067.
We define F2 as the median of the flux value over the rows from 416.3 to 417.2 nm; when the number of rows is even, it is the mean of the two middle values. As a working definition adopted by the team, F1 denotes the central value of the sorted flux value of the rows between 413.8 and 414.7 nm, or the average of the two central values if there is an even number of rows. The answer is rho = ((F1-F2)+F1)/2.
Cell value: 24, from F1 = 65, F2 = 81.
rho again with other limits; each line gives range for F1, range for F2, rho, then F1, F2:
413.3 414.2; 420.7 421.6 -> 40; 66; 53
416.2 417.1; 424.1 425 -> 34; 75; 83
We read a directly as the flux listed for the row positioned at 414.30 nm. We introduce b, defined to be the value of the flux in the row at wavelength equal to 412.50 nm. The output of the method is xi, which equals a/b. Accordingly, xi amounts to 1.0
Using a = 64.22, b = 66.47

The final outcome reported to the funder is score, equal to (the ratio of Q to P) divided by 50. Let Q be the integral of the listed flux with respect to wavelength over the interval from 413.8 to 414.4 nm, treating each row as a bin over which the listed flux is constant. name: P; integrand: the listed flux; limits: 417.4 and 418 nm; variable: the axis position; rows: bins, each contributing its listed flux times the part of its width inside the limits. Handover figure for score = 0.018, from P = 42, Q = 38.2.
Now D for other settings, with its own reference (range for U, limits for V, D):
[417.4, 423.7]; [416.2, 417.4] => 0.0033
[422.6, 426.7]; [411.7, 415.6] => 0.0061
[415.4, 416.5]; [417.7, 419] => 0.0050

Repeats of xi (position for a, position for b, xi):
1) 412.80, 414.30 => 1.2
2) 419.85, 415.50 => 1.3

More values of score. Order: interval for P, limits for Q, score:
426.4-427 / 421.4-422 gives 0.020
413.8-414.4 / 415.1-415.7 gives 0.015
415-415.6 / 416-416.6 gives 0.026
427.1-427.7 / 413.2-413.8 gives 0.018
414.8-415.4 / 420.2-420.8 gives 0.023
